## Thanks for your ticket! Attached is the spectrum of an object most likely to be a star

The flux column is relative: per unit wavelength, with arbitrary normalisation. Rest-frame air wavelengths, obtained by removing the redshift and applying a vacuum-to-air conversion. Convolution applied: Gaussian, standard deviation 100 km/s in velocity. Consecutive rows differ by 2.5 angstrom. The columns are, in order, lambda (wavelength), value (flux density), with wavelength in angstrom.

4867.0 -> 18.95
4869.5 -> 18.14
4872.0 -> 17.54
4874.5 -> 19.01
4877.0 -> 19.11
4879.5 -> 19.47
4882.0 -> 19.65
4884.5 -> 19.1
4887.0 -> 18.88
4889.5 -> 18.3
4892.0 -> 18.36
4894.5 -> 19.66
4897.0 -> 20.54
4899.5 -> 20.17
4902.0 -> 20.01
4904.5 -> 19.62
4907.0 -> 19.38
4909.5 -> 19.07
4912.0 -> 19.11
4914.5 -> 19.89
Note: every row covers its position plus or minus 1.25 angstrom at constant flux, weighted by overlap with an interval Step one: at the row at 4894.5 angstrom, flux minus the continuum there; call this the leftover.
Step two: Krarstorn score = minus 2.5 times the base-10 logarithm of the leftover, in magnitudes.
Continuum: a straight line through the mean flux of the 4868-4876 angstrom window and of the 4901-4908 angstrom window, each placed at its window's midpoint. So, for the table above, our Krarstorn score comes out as 0.9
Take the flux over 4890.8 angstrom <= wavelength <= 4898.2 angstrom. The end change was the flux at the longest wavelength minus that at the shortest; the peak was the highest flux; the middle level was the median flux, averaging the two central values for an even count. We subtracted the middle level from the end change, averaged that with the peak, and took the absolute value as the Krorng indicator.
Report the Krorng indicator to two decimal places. 1.53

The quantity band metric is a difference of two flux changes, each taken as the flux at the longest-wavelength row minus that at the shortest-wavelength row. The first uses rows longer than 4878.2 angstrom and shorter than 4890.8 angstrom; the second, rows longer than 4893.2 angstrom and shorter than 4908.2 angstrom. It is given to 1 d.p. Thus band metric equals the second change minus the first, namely 0.9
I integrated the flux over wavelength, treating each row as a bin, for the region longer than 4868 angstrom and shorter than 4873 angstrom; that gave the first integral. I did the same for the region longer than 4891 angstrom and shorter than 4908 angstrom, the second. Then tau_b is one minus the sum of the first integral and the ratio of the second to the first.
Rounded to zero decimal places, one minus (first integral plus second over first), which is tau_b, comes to -92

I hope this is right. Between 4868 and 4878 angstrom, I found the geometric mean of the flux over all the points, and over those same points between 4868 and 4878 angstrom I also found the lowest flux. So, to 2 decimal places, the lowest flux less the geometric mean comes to -0.90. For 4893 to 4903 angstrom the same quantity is -0.43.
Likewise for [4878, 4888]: -0.39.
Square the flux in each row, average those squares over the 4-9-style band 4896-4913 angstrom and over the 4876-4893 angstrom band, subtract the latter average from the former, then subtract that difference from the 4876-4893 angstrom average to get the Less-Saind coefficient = 333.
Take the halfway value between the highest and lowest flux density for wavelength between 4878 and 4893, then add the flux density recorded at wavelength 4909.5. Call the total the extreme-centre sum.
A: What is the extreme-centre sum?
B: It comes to 38.0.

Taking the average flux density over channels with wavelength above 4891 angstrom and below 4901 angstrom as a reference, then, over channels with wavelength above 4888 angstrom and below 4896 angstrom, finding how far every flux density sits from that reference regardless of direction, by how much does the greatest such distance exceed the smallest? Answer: 1.4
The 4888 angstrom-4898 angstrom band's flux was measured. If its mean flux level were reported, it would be 19.2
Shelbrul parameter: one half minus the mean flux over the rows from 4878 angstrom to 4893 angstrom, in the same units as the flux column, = -18.5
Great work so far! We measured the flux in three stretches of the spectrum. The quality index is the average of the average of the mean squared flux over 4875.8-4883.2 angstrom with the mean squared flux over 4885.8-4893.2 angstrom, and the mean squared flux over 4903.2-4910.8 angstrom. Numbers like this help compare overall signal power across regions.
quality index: 367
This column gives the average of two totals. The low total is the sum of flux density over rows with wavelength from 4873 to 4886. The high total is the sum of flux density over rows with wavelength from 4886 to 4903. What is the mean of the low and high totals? 116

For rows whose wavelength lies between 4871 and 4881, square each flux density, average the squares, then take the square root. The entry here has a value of 18.8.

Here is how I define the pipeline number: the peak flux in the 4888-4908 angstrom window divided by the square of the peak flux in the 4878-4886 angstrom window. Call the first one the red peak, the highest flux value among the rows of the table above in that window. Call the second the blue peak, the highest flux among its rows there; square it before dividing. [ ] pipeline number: 0.0532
